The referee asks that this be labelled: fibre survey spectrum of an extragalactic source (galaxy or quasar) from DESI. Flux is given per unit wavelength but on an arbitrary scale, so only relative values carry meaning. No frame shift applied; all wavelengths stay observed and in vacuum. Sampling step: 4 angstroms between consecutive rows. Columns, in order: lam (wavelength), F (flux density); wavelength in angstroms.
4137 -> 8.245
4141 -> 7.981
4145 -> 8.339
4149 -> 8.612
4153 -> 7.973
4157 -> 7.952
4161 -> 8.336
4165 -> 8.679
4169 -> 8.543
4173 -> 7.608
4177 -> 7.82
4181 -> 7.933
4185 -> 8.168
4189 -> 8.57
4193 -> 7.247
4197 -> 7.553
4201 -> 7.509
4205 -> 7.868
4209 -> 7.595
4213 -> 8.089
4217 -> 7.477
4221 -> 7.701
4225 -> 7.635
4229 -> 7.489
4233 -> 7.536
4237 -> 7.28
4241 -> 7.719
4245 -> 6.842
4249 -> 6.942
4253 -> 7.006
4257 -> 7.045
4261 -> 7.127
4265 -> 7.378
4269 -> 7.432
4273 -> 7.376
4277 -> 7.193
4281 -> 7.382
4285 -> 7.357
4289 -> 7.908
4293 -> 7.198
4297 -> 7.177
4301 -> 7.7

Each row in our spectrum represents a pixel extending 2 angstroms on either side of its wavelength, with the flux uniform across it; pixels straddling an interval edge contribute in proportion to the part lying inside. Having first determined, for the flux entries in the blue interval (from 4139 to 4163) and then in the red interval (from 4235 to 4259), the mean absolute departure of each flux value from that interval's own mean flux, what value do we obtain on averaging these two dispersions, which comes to 0.235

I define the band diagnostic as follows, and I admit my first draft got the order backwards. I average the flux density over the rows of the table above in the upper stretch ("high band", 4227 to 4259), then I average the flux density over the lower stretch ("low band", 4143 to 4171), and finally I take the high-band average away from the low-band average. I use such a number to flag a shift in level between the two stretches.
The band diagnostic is 1.1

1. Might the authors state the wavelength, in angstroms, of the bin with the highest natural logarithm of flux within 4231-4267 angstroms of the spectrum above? 4241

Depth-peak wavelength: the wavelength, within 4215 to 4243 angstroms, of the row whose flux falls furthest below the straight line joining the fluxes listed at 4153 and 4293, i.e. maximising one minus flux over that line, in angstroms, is 4237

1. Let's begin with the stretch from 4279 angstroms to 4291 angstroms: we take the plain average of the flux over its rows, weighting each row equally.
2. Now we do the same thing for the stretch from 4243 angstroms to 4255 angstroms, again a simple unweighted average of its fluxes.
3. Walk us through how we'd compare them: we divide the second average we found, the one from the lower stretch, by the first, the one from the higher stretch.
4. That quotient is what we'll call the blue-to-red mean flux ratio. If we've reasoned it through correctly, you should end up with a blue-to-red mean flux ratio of 0.92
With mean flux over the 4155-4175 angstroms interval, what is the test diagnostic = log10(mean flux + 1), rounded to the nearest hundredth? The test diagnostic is 0.96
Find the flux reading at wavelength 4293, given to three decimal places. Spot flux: 7.198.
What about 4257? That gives 7.045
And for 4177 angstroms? 7.820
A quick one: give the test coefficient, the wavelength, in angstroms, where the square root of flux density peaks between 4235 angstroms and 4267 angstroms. 4241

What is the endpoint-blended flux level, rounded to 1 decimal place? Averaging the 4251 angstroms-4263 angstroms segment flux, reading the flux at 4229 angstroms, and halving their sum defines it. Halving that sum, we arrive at 7.3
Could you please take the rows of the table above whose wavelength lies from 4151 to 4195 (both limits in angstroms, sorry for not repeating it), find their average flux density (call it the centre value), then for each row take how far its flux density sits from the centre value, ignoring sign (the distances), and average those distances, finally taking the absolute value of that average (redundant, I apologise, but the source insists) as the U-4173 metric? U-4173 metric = 0.35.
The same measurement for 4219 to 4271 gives 0.26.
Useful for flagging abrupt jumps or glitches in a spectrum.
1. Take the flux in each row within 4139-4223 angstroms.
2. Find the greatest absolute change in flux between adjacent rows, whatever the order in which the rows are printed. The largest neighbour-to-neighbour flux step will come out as 1.3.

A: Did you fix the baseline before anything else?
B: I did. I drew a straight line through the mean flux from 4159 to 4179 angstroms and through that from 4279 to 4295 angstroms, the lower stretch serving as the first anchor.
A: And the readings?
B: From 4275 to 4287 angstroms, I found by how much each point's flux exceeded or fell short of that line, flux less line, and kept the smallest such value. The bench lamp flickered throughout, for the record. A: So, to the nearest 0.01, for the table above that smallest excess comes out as -0.33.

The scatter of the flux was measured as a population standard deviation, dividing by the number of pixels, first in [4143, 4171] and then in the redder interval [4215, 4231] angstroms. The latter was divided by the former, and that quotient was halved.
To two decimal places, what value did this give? 0.18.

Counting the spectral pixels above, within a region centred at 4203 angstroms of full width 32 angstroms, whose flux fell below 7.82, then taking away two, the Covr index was 3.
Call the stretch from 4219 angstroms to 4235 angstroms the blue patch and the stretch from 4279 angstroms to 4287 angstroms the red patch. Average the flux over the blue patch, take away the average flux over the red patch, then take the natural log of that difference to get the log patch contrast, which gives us -1.5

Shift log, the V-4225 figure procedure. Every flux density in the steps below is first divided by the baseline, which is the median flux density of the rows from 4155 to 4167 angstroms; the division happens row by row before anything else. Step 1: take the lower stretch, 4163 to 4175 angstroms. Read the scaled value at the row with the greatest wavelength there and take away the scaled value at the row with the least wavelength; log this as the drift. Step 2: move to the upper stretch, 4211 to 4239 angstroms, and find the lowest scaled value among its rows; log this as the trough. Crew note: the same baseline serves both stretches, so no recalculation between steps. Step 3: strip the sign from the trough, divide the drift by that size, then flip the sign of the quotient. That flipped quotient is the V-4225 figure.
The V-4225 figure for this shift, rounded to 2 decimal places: 0.15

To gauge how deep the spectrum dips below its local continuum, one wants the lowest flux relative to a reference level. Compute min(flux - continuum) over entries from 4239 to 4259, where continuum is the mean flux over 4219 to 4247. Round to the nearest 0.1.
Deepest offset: -0.6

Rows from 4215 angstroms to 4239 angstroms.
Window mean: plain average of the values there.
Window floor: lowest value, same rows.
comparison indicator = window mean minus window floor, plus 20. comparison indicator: 20.2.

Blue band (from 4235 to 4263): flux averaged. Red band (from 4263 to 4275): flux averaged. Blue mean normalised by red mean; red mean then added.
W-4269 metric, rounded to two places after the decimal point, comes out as 8.36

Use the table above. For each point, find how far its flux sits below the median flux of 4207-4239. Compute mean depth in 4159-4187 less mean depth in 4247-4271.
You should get -1.0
